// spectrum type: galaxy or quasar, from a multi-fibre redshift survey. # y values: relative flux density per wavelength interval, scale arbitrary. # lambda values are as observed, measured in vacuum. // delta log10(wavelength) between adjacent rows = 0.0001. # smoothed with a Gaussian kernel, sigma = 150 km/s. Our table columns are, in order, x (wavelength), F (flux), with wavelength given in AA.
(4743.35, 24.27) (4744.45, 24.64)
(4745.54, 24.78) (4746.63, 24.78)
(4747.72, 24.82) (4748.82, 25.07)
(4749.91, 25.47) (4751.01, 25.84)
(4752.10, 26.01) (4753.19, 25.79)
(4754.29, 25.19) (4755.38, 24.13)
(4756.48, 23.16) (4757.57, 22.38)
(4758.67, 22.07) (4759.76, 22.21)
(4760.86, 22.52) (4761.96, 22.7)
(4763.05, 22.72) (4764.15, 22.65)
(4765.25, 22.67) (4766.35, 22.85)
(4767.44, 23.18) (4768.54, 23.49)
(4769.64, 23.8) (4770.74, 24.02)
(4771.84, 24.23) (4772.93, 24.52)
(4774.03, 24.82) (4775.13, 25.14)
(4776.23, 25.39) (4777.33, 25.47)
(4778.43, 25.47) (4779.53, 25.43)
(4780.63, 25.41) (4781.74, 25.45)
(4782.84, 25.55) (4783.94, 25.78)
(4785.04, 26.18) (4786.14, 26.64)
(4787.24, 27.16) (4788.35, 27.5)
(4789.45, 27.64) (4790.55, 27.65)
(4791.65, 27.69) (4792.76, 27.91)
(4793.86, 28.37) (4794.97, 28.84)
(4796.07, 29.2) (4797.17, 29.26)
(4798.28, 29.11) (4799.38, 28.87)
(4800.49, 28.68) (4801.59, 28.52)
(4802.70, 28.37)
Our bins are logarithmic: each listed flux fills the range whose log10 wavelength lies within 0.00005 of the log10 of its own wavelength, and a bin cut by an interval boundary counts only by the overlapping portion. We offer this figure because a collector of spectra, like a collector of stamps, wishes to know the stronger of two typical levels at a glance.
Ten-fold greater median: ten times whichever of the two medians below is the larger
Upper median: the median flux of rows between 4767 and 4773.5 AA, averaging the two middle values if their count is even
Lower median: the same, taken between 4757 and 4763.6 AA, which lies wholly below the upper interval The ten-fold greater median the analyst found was 239.1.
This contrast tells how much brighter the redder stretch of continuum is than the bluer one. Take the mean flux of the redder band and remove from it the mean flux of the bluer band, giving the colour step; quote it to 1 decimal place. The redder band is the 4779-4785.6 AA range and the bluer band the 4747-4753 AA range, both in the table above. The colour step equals 0.2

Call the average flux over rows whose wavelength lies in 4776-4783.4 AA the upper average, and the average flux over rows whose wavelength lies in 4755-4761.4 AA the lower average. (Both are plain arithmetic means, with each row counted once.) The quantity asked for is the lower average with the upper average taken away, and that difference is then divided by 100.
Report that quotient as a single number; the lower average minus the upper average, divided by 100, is -0.027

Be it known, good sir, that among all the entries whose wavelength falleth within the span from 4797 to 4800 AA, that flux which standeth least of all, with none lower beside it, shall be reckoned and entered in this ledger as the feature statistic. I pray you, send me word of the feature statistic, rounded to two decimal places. 28.87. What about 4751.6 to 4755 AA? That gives 25.19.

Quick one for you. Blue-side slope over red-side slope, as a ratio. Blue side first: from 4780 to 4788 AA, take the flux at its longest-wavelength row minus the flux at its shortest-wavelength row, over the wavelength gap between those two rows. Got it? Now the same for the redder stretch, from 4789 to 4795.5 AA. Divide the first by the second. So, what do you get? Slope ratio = 1.2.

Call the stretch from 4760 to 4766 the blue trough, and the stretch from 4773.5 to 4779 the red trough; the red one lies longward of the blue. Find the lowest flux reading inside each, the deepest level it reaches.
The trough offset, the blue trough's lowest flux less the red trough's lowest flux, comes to -2.3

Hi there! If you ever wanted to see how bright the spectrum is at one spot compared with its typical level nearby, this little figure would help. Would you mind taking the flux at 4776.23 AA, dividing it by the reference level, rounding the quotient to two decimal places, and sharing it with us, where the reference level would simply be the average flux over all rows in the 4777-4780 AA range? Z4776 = 1.00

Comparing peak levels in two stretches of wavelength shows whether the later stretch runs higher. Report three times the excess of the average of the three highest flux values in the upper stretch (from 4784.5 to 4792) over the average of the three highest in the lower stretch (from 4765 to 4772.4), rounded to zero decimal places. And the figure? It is 11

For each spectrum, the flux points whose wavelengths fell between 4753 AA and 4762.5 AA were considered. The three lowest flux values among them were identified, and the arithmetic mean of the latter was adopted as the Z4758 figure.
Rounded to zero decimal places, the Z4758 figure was 22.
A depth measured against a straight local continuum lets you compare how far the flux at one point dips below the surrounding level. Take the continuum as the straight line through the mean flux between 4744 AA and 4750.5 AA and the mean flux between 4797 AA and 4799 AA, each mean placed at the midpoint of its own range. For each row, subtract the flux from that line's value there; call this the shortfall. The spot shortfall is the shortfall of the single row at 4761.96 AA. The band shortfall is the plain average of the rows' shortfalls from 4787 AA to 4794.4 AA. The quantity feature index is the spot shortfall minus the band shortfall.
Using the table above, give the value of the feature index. 2.6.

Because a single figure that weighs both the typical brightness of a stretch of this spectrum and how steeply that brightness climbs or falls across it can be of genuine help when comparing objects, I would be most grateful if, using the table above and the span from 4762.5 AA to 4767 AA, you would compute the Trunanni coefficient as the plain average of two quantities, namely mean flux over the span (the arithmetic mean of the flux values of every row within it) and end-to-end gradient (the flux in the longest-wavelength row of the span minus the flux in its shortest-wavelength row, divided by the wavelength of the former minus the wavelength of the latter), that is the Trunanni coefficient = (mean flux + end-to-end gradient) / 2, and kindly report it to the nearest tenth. 11.4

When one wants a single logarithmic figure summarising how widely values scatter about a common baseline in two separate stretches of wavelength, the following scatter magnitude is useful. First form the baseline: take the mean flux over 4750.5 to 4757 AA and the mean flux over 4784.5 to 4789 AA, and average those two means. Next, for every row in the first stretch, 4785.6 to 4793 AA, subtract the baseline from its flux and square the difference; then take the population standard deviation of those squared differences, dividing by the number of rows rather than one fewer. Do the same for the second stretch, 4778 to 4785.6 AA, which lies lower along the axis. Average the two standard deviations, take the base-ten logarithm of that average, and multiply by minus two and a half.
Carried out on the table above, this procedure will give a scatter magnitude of 0.62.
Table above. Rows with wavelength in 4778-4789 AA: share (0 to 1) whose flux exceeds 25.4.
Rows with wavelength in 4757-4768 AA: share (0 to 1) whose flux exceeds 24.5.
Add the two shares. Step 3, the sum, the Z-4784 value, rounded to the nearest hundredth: 1.00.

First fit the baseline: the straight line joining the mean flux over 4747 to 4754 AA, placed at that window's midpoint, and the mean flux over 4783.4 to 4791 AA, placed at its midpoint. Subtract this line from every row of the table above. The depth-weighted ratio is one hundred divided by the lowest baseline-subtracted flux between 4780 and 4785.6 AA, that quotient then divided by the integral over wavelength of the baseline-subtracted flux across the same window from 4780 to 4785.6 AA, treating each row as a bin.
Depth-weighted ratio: 13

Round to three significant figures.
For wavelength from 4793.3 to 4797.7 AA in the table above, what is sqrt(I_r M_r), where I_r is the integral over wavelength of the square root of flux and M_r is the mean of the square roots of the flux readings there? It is 11.3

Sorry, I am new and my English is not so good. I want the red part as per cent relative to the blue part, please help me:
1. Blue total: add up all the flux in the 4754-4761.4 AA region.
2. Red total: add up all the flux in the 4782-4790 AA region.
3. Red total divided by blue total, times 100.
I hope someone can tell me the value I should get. 115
